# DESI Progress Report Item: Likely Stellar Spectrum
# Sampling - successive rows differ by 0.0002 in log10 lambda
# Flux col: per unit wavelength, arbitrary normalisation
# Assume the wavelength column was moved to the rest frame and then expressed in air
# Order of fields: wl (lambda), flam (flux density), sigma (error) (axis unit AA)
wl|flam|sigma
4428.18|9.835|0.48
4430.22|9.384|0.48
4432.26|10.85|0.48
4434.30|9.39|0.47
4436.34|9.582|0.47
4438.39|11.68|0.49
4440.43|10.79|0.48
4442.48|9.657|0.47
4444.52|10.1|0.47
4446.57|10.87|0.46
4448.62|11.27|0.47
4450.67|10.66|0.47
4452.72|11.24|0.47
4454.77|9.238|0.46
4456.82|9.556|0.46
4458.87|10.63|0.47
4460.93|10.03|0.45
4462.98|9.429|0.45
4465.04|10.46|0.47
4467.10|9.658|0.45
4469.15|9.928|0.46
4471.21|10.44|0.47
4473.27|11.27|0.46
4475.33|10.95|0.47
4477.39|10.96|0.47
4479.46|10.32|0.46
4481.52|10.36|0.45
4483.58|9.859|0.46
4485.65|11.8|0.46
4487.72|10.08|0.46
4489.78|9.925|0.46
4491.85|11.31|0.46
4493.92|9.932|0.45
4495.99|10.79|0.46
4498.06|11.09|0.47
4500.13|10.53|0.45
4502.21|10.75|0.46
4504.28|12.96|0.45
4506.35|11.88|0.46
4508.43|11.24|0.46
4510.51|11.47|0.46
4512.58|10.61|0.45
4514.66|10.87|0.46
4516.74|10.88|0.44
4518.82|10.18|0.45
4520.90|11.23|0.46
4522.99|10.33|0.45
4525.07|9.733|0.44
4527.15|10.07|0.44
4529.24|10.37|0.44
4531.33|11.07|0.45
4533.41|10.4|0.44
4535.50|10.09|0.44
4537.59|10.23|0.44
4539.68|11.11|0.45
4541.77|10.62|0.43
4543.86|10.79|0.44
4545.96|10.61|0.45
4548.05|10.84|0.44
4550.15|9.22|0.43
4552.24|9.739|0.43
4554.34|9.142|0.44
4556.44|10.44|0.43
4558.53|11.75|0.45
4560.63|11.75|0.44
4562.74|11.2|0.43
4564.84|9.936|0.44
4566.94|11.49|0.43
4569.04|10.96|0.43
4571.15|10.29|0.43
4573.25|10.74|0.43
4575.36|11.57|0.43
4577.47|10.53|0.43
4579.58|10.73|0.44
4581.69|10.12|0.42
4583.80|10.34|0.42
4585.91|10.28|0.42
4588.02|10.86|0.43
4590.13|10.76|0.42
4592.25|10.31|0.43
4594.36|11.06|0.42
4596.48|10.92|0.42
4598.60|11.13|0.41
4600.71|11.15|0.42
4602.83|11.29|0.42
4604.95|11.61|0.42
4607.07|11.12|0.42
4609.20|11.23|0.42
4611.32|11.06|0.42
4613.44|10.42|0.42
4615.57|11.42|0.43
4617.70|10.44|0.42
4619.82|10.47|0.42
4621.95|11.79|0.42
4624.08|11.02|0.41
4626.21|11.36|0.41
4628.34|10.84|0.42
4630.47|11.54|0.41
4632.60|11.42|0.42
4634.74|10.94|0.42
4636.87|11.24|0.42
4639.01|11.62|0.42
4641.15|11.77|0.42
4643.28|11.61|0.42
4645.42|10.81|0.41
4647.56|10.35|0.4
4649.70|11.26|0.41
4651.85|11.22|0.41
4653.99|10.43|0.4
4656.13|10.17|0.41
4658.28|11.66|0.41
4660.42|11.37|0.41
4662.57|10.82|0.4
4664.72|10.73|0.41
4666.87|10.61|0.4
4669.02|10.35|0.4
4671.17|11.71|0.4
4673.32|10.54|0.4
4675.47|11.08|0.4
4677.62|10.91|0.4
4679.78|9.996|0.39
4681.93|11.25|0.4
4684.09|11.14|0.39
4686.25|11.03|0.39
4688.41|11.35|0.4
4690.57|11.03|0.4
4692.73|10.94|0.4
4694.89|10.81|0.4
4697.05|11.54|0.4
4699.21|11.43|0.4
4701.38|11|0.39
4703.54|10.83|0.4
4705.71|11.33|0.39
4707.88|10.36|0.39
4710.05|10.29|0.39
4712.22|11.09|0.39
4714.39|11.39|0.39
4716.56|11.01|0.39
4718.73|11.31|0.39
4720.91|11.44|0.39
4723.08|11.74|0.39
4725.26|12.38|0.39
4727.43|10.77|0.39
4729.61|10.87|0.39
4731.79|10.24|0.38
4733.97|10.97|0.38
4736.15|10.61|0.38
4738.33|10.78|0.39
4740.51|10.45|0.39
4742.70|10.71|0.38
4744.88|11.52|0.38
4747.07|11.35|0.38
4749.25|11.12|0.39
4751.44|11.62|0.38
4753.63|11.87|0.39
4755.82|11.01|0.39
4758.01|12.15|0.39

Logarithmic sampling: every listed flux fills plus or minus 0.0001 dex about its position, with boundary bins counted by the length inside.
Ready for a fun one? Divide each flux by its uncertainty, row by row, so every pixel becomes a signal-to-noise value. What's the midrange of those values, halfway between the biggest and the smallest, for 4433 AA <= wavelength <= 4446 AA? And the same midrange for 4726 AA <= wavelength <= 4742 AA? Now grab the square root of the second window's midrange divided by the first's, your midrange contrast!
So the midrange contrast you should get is 1.13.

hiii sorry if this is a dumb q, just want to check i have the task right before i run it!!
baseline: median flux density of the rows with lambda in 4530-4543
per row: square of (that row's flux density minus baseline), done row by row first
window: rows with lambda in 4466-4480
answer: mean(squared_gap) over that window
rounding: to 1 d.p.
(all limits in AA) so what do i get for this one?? 0.3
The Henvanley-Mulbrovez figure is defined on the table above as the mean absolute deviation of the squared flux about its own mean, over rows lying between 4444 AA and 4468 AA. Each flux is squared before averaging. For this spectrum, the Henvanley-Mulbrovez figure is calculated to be 12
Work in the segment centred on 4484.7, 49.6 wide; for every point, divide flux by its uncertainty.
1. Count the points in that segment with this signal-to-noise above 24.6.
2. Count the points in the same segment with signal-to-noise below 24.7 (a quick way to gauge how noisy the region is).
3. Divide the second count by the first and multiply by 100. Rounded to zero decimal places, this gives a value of 700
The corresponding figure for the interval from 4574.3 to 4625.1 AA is 32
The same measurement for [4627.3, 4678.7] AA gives 0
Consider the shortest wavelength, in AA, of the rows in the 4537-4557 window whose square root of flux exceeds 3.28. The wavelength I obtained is 4539.68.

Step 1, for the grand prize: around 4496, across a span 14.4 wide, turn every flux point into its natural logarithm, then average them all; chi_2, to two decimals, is 2.36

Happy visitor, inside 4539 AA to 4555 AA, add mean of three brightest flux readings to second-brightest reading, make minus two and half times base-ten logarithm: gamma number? -3.34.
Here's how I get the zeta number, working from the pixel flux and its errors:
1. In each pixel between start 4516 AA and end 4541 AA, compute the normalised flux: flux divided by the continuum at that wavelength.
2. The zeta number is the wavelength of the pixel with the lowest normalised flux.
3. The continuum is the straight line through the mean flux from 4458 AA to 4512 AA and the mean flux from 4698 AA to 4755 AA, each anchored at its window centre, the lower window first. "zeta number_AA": 4525.07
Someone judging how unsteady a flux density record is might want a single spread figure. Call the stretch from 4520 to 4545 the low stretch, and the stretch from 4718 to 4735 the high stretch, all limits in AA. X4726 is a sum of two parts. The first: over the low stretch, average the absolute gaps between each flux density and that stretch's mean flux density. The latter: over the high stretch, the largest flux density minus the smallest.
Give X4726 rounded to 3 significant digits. 2.52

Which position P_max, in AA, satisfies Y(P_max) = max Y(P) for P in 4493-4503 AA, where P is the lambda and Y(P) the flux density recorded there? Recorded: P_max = 4498.06 AA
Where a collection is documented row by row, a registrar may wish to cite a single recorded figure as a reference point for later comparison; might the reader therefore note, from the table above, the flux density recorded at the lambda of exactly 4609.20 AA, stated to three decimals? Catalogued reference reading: 11.230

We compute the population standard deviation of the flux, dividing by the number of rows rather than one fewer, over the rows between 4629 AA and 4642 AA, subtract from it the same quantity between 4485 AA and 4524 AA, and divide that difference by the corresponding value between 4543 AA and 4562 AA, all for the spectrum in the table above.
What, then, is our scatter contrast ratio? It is -0.52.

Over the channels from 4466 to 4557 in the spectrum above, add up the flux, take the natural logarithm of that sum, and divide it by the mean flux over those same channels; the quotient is 0.58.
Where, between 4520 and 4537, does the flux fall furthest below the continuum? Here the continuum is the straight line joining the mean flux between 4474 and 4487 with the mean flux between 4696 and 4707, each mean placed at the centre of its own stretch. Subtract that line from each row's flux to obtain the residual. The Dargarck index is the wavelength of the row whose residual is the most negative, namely 4525.07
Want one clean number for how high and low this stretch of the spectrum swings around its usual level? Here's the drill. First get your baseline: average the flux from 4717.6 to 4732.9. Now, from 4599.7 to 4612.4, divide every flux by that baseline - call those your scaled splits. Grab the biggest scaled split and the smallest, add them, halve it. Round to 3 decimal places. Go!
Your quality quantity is 1.008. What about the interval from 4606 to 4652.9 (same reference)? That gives 0.984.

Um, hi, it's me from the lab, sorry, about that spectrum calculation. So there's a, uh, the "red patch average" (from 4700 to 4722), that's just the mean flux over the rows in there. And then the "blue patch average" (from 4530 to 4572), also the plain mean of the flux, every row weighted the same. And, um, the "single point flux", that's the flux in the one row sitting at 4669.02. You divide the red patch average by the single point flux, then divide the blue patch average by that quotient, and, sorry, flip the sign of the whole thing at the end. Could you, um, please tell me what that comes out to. -10.0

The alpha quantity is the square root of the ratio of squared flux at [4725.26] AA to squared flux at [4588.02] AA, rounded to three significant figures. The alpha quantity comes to 1.14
